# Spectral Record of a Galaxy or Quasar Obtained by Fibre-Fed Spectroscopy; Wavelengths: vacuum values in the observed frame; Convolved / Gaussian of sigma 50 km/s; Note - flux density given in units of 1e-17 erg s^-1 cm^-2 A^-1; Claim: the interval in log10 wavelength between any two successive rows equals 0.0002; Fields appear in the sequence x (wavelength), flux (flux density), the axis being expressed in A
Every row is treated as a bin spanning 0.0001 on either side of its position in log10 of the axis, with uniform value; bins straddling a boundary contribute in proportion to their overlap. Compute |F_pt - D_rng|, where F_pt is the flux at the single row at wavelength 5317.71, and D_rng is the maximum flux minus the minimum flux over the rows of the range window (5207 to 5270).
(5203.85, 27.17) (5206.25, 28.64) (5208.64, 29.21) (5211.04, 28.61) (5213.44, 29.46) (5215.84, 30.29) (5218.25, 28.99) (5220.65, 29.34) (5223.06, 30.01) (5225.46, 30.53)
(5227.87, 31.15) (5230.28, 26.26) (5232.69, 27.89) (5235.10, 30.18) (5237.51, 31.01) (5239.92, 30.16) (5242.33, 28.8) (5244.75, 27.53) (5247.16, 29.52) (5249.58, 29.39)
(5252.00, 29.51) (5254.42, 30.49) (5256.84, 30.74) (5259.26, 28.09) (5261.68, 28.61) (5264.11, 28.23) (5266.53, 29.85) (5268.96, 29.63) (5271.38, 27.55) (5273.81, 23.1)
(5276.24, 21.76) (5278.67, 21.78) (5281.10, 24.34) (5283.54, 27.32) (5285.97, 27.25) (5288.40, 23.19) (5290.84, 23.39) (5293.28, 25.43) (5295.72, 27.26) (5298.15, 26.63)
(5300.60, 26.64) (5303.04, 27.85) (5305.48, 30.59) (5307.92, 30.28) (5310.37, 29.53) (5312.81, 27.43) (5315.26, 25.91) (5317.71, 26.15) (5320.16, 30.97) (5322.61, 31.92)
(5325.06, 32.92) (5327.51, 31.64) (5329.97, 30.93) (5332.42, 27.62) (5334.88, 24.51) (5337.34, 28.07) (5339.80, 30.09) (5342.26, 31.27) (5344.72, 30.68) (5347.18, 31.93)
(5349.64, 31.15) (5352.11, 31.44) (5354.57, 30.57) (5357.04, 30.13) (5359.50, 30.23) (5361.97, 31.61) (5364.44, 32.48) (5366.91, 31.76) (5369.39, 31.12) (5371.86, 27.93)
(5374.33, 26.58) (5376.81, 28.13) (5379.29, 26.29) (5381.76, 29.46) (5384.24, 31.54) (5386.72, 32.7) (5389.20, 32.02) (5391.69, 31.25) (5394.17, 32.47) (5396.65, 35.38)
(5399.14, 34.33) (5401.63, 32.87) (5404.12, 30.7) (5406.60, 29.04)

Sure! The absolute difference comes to 21.3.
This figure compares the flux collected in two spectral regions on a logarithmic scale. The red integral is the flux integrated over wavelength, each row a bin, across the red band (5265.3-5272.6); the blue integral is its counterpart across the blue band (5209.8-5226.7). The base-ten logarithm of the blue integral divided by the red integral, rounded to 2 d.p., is 0.37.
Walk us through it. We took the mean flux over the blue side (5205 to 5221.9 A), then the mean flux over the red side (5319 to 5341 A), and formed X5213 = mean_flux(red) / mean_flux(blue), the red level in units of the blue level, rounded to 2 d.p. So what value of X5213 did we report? 1.02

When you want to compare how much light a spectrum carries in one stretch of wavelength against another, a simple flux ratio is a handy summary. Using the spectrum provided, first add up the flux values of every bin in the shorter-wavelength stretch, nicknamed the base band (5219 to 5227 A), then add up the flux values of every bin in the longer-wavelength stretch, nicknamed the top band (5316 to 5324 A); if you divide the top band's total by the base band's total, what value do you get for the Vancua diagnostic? 0.99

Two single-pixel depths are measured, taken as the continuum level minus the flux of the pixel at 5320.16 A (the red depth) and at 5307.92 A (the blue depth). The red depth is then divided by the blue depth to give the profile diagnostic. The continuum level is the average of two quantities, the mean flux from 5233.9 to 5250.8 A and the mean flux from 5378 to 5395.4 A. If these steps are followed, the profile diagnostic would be 7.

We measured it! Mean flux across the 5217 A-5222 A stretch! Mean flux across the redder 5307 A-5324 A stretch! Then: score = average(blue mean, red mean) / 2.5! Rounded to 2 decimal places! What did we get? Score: 11.61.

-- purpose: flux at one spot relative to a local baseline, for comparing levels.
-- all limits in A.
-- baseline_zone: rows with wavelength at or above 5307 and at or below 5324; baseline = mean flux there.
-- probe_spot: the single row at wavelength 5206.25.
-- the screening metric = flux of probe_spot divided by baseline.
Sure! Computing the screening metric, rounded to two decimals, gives 0.99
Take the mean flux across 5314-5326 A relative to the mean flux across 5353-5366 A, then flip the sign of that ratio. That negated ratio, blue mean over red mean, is -0.95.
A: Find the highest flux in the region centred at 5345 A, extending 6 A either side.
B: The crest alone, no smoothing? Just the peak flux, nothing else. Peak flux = 31.93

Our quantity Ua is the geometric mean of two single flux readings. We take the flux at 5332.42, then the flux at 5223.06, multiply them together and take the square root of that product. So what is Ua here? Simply 28.8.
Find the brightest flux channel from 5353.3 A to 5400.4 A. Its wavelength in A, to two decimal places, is 5396.65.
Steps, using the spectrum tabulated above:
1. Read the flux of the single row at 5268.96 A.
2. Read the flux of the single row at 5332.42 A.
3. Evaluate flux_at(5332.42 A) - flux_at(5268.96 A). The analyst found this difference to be -2.0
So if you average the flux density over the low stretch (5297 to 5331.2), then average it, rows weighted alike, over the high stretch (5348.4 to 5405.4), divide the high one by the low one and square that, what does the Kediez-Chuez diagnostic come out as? 1.12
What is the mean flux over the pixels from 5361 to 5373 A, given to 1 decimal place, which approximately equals 31.0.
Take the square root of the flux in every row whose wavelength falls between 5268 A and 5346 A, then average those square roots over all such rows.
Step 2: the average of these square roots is 5.2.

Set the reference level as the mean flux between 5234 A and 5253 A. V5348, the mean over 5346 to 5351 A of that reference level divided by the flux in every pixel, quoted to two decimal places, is 0.94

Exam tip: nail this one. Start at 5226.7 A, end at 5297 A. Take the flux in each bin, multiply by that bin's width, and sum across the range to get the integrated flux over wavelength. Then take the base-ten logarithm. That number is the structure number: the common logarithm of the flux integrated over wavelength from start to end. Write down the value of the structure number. 3.3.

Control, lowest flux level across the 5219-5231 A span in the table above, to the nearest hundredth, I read 26.26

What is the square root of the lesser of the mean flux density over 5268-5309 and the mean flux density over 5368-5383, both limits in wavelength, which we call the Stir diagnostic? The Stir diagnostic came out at 5.11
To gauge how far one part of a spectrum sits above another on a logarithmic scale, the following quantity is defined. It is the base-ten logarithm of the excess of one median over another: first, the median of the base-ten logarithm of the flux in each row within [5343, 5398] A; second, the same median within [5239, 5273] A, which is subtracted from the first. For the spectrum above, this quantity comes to -1.6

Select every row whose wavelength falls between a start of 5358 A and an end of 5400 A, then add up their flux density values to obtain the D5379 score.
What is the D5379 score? 525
